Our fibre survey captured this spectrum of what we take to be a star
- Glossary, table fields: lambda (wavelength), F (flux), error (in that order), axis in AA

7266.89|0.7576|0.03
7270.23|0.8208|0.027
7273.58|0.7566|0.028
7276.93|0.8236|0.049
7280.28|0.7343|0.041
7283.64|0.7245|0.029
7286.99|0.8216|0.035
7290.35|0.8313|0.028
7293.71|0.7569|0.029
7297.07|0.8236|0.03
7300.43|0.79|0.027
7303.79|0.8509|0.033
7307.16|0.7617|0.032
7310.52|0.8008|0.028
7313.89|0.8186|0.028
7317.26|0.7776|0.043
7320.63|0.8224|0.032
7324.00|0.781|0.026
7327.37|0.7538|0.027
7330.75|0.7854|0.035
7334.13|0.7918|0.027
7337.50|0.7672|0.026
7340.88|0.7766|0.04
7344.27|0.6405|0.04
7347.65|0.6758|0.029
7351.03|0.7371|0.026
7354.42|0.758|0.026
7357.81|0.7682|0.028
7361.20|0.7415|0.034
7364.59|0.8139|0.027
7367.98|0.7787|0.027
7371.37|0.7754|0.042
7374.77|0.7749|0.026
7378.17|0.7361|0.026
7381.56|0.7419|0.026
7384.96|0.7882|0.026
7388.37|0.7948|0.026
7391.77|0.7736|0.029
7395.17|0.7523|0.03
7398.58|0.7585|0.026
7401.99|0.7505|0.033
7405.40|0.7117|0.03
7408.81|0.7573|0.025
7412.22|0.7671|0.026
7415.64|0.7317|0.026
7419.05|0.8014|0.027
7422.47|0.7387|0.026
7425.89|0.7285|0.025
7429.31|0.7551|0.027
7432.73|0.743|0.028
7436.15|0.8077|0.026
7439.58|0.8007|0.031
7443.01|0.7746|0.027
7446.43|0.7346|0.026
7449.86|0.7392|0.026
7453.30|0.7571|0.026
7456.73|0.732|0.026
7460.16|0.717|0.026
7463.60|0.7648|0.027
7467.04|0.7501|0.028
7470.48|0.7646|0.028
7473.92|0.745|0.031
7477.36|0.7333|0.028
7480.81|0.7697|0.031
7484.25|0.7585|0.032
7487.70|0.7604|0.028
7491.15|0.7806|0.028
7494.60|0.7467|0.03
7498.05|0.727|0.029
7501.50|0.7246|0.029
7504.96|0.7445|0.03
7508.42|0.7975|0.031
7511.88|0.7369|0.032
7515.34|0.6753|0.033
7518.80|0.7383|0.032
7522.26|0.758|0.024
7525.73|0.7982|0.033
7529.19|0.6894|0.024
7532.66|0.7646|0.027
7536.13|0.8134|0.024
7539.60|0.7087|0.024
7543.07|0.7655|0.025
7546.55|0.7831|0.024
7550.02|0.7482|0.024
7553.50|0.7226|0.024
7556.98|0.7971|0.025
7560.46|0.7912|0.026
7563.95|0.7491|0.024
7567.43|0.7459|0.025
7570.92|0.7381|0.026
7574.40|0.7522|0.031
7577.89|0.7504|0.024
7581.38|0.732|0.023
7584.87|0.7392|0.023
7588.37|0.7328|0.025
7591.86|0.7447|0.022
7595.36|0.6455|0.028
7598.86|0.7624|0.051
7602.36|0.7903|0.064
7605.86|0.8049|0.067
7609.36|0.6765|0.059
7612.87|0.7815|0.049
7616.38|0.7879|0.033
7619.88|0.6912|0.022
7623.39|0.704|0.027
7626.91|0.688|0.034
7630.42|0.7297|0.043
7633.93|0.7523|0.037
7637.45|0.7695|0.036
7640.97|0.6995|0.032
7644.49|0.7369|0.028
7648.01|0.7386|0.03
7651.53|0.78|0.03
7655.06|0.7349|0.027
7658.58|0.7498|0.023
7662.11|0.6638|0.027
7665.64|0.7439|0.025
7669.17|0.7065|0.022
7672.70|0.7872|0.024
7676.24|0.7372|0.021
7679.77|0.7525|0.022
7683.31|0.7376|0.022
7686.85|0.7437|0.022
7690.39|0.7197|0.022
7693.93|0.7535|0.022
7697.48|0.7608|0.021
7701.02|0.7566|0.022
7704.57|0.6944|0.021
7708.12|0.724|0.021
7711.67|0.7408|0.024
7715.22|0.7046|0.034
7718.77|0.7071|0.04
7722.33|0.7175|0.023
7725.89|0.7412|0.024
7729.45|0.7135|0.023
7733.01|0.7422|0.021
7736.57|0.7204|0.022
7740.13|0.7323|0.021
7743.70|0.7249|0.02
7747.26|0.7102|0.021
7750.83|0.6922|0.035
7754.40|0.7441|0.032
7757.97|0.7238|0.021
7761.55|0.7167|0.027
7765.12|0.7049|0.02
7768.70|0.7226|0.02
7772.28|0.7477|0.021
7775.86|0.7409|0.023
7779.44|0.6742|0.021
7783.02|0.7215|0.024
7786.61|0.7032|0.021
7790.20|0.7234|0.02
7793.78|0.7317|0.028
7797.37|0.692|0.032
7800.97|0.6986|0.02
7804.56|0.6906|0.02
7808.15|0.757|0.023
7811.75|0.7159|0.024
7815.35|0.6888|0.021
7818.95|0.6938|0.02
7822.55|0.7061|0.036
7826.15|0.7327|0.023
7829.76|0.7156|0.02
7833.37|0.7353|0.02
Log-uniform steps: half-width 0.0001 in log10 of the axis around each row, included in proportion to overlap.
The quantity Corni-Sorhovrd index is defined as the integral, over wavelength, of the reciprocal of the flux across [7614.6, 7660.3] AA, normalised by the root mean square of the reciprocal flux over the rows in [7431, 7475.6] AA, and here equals 47.0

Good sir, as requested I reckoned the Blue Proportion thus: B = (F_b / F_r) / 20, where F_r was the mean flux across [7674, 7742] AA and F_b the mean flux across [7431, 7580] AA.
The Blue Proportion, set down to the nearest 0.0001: 0.0515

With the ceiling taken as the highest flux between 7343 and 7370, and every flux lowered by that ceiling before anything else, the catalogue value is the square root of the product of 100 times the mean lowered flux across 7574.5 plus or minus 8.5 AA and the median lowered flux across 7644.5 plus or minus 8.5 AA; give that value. 0.73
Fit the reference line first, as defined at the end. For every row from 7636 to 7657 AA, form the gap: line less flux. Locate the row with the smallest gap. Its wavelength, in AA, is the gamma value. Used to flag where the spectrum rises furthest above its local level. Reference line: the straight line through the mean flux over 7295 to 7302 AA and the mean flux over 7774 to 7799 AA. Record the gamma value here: 7651.53 AA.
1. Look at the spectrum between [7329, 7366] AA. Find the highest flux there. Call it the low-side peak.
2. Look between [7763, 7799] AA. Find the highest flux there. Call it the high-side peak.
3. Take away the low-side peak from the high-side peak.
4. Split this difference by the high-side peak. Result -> -0.09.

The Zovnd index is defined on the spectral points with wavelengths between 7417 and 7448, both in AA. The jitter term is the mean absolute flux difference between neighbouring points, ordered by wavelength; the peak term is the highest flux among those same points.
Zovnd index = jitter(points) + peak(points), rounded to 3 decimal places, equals 0.839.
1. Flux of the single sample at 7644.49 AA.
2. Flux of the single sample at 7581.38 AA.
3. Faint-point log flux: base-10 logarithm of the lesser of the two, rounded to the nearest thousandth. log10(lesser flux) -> -0.135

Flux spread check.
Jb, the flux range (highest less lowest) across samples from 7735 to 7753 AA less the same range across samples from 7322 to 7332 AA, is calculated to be 0.01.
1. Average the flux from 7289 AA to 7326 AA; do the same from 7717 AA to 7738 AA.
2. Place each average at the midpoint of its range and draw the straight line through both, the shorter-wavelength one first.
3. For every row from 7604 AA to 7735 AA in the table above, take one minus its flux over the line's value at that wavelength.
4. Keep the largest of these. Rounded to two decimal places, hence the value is 0.10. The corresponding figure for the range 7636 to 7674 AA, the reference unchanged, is 0.10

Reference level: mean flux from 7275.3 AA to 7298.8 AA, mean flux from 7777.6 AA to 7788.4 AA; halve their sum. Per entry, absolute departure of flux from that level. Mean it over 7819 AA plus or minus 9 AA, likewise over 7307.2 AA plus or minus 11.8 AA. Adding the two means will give 0.10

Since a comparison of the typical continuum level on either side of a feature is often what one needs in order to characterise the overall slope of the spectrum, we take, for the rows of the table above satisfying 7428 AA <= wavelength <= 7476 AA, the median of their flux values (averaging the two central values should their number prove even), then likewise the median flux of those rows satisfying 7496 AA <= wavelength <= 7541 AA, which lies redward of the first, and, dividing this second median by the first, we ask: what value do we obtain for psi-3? 0.98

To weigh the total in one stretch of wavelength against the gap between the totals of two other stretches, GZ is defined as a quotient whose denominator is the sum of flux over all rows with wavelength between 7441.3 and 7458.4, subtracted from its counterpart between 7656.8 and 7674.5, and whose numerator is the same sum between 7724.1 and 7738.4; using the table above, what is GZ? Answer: -34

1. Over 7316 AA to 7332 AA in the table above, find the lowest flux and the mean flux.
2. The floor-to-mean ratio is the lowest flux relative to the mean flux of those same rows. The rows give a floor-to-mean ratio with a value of 0.961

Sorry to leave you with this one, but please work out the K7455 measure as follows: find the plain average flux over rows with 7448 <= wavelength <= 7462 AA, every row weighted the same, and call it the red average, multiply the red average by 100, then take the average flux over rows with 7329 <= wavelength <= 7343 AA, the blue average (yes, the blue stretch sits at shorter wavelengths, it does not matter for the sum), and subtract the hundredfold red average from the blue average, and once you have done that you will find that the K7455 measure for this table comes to -72.9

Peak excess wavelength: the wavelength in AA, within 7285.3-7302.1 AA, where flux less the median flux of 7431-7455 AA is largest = 7290.35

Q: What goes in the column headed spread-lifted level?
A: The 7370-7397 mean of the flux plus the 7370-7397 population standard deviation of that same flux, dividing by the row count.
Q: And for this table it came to 0.787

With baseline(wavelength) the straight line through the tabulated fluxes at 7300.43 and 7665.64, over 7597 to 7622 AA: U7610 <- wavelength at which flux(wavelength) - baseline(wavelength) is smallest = 7609.36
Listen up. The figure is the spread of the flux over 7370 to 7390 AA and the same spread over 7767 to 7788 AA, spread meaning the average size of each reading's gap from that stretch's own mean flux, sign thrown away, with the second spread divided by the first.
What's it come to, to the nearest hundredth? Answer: 1.00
